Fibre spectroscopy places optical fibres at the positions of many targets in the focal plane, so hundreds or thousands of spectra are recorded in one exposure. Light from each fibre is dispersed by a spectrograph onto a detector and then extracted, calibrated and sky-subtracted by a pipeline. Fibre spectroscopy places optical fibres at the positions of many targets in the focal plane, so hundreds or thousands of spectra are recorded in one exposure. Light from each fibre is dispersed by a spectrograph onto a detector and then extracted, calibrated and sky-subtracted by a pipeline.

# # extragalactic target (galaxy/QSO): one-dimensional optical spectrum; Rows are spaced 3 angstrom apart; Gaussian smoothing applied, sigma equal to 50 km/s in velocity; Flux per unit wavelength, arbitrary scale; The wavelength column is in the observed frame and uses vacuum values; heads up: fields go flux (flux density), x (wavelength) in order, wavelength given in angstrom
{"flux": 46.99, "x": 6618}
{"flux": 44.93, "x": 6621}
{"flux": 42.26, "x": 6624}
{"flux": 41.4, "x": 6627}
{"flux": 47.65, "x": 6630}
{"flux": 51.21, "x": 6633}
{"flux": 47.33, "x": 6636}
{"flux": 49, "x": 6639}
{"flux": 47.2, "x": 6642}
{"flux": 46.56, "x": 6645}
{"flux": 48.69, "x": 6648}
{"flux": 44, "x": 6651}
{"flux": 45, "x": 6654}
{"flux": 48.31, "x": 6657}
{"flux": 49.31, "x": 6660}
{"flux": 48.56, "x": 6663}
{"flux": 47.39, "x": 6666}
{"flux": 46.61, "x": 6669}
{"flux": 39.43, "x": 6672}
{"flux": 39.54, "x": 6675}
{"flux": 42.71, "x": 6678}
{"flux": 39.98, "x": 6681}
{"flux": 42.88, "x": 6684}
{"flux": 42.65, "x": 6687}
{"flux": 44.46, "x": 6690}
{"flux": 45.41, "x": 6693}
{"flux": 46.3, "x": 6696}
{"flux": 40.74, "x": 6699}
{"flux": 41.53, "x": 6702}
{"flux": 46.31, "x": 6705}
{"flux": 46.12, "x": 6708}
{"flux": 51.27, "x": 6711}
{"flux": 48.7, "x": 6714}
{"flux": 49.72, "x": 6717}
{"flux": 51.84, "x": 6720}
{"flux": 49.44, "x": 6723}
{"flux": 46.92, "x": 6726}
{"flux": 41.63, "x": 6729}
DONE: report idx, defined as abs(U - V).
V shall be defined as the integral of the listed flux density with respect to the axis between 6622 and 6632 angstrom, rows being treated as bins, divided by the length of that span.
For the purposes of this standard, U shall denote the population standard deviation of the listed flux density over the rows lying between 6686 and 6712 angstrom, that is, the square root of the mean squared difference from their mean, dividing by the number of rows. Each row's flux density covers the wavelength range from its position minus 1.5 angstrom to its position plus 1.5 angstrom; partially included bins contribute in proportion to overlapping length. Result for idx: 41.2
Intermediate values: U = 3.0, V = 44.2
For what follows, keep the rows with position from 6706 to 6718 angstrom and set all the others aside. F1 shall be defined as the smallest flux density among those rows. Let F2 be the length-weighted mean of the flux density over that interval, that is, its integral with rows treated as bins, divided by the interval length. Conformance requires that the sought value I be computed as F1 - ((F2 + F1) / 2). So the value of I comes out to -1.3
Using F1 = 46.12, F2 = 48.8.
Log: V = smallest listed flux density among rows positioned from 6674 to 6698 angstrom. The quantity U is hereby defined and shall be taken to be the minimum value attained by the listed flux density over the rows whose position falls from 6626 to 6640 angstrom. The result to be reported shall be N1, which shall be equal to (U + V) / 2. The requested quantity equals 40.5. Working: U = 41.4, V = 39.54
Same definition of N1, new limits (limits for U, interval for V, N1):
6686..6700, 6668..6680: 40.1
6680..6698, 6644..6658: 42.0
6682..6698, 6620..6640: 42.0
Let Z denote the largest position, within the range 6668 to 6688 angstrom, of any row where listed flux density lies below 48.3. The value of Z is 6687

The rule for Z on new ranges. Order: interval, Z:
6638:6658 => 6654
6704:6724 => 6708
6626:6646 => 6645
